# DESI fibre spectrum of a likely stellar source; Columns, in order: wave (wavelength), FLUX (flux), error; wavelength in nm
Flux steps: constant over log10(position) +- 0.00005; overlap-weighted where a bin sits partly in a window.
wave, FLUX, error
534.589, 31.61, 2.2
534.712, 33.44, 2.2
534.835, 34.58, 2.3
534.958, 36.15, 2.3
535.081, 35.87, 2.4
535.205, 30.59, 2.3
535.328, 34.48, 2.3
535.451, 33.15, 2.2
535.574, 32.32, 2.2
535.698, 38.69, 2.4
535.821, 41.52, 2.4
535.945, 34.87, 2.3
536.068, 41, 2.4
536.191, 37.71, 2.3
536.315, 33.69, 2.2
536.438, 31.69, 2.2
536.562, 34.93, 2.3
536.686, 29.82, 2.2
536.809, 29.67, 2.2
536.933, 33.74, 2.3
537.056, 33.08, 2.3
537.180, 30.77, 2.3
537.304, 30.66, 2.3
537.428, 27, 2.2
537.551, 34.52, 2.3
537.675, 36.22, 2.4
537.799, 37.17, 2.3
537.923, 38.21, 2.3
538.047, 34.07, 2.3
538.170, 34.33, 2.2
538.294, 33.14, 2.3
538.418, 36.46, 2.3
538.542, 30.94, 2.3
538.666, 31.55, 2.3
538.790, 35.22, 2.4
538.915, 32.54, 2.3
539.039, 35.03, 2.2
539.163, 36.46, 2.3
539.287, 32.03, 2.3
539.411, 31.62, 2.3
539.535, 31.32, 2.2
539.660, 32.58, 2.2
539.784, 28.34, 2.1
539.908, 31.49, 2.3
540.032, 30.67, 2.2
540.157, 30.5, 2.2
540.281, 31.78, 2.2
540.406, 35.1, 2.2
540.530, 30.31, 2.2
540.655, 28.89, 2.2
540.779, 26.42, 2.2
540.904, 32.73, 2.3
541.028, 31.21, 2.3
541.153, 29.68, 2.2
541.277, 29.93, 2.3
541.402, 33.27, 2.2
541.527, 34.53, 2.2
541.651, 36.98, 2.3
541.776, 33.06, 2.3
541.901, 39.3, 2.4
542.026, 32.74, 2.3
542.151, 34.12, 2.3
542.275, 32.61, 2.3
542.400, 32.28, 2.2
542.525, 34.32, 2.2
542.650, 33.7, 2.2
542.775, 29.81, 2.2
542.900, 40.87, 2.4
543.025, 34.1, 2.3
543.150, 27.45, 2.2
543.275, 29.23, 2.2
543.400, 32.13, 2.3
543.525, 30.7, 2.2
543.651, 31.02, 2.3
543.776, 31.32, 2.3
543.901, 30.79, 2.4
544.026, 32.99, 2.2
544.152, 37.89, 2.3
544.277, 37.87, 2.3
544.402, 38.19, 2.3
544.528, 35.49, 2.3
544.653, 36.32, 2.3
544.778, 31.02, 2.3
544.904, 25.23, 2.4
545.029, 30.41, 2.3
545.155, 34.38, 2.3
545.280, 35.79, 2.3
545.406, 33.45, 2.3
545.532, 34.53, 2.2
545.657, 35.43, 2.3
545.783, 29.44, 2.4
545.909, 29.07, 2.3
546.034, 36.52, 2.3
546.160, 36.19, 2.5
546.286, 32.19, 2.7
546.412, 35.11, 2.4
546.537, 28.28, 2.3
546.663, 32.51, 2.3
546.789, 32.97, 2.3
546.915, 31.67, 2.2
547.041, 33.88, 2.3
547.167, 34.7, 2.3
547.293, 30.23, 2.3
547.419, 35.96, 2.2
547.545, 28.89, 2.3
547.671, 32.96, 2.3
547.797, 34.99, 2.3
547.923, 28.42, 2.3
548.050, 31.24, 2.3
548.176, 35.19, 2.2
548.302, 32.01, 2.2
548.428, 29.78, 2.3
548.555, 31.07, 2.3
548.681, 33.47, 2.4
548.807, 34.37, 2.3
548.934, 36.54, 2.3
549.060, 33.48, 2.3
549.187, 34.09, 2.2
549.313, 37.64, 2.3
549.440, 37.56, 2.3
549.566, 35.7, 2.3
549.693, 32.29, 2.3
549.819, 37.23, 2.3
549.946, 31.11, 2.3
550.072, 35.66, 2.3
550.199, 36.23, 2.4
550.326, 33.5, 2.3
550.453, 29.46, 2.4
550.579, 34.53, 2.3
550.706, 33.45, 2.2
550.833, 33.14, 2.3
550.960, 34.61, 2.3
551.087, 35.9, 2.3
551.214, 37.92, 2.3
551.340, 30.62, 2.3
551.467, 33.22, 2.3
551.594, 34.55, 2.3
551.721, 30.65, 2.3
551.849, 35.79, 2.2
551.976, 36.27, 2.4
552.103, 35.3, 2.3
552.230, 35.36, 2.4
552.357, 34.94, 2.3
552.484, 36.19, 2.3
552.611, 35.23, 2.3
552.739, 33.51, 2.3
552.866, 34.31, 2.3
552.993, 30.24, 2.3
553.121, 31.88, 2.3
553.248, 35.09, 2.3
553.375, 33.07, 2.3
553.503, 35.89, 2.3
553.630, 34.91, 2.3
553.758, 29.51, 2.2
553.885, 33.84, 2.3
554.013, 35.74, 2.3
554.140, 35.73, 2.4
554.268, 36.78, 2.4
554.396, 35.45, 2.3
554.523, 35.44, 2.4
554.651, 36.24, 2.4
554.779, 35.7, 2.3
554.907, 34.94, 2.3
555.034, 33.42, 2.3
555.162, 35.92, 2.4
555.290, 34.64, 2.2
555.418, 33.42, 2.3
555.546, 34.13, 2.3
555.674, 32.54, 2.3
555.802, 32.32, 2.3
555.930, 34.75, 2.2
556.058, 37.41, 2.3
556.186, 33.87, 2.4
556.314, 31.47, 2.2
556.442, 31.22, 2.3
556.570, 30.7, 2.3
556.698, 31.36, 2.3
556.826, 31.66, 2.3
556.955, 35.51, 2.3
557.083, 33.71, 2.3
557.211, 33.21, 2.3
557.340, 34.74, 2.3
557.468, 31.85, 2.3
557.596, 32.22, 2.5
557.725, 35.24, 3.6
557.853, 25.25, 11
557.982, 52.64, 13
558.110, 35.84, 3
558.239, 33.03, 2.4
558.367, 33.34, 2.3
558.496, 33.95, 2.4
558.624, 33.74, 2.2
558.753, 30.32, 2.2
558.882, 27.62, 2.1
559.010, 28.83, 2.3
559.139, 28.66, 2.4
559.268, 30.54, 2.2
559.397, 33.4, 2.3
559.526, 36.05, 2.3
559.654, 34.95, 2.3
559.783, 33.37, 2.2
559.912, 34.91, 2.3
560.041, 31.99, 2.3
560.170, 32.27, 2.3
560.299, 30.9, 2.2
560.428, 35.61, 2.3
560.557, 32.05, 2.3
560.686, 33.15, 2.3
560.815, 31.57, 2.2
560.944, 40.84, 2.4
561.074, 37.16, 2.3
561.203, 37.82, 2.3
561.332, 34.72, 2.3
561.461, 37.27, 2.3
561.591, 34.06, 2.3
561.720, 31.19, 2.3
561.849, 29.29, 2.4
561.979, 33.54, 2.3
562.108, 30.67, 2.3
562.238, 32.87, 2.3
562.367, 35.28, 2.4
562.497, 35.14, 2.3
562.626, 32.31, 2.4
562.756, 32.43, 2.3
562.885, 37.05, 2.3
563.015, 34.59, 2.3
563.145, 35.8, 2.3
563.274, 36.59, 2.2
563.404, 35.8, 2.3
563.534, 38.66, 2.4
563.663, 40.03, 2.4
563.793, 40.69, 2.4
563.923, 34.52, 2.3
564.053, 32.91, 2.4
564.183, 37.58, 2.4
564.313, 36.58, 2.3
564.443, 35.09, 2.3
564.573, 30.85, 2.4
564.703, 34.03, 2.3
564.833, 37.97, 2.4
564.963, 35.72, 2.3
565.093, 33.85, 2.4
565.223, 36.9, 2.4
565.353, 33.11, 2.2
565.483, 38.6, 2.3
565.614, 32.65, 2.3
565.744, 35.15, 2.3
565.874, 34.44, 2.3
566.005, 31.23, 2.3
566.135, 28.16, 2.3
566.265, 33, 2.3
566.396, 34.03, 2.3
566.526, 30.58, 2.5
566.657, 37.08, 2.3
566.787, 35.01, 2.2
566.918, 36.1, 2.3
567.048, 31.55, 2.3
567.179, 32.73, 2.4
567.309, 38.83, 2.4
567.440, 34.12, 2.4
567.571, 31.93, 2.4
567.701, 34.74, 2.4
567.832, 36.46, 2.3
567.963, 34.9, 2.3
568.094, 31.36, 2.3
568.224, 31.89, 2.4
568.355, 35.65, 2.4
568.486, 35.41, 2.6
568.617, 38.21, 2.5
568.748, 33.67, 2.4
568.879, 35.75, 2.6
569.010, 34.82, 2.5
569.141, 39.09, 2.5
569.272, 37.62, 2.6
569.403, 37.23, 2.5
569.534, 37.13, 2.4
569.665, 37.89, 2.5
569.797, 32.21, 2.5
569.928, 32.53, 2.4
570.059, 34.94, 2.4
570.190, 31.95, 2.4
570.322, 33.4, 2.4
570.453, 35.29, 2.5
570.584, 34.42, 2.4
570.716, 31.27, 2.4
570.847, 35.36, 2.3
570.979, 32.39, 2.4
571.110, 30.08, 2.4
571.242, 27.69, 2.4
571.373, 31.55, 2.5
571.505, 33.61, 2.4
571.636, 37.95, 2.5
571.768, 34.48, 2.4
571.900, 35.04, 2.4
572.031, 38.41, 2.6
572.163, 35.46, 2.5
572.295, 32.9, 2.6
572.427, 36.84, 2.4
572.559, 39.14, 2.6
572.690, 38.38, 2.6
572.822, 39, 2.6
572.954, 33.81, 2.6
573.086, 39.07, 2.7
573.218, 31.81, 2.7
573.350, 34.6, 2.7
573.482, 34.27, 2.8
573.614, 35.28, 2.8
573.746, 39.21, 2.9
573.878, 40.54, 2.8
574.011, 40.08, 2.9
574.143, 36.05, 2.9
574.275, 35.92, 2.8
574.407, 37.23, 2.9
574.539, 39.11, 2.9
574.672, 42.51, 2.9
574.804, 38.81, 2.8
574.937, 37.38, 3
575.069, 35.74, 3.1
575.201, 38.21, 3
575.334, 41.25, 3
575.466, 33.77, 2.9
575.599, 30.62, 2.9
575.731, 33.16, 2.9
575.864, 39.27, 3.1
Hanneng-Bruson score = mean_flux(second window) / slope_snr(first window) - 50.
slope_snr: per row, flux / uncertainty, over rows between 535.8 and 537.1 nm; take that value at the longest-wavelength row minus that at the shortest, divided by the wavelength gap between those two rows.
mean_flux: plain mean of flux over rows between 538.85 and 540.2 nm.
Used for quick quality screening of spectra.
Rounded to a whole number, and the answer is -64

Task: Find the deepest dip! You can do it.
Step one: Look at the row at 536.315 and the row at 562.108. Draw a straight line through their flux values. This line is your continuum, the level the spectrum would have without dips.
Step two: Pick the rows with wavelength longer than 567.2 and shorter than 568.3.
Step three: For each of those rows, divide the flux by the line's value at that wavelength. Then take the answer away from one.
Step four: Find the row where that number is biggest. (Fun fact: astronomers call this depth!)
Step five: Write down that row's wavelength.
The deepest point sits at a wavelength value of 568.094 nm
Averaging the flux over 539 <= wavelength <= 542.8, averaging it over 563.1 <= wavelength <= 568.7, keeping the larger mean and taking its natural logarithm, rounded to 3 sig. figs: 3.55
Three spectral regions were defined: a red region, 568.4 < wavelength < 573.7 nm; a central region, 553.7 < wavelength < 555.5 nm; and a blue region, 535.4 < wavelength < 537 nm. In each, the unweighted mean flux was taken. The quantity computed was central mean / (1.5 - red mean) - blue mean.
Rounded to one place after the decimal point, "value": -35.9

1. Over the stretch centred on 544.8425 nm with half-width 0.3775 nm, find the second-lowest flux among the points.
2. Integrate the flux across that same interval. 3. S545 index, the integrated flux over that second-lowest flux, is 0.80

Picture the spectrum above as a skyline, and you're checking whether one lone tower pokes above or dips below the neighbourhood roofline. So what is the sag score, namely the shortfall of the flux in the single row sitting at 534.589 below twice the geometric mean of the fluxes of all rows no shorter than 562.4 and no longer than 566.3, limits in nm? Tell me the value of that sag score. 38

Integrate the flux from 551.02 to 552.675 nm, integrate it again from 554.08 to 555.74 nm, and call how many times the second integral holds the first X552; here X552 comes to 1.01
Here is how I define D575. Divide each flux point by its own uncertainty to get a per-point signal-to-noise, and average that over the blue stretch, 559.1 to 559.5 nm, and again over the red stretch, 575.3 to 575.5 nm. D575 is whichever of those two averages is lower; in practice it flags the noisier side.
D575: 12.7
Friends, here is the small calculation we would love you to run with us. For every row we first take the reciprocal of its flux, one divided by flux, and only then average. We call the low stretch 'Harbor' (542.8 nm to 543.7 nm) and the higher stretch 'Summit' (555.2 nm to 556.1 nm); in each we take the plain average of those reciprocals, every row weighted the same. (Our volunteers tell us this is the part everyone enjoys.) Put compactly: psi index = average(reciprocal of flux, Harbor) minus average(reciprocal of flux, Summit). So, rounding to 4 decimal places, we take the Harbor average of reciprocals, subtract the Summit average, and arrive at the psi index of 0.0022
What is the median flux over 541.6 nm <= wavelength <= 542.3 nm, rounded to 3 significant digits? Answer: 33.6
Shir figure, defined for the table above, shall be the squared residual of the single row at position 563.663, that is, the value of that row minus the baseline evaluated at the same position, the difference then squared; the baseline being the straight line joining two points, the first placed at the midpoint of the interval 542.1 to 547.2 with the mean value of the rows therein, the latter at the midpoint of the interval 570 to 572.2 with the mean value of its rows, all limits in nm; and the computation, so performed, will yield 42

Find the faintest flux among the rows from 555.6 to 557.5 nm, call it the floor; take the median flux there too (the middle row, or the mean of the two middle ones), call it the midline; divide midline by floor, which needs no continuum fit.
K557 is 1.06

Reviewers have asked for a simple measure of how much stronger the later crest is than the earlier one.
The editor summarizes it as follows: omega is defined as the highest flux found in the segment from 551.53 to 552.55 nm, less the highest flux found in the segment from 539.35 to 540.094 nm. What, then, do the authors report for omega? 3.7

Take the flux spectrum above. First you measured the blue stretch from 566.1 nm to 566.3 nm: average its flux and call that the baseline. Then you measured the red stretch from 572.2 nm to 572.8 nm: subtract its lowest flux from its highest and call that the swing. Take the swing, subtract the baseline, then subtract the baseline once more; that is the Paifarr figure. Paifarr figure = -55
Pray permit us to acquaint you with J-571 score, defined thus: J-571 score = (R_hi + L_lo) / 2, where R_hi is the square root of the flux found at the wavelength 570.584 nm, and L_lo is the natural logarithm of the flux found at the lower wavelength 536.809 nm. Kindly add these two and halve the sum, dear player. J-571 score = 4.63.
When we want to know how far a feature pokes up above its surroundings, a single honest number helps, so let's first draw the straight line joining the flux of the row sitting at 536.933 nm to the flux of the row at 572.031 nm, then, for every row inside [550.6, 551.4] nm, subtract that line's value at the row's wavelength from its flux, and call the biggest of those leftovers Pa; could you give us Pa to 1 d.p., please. 2.3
